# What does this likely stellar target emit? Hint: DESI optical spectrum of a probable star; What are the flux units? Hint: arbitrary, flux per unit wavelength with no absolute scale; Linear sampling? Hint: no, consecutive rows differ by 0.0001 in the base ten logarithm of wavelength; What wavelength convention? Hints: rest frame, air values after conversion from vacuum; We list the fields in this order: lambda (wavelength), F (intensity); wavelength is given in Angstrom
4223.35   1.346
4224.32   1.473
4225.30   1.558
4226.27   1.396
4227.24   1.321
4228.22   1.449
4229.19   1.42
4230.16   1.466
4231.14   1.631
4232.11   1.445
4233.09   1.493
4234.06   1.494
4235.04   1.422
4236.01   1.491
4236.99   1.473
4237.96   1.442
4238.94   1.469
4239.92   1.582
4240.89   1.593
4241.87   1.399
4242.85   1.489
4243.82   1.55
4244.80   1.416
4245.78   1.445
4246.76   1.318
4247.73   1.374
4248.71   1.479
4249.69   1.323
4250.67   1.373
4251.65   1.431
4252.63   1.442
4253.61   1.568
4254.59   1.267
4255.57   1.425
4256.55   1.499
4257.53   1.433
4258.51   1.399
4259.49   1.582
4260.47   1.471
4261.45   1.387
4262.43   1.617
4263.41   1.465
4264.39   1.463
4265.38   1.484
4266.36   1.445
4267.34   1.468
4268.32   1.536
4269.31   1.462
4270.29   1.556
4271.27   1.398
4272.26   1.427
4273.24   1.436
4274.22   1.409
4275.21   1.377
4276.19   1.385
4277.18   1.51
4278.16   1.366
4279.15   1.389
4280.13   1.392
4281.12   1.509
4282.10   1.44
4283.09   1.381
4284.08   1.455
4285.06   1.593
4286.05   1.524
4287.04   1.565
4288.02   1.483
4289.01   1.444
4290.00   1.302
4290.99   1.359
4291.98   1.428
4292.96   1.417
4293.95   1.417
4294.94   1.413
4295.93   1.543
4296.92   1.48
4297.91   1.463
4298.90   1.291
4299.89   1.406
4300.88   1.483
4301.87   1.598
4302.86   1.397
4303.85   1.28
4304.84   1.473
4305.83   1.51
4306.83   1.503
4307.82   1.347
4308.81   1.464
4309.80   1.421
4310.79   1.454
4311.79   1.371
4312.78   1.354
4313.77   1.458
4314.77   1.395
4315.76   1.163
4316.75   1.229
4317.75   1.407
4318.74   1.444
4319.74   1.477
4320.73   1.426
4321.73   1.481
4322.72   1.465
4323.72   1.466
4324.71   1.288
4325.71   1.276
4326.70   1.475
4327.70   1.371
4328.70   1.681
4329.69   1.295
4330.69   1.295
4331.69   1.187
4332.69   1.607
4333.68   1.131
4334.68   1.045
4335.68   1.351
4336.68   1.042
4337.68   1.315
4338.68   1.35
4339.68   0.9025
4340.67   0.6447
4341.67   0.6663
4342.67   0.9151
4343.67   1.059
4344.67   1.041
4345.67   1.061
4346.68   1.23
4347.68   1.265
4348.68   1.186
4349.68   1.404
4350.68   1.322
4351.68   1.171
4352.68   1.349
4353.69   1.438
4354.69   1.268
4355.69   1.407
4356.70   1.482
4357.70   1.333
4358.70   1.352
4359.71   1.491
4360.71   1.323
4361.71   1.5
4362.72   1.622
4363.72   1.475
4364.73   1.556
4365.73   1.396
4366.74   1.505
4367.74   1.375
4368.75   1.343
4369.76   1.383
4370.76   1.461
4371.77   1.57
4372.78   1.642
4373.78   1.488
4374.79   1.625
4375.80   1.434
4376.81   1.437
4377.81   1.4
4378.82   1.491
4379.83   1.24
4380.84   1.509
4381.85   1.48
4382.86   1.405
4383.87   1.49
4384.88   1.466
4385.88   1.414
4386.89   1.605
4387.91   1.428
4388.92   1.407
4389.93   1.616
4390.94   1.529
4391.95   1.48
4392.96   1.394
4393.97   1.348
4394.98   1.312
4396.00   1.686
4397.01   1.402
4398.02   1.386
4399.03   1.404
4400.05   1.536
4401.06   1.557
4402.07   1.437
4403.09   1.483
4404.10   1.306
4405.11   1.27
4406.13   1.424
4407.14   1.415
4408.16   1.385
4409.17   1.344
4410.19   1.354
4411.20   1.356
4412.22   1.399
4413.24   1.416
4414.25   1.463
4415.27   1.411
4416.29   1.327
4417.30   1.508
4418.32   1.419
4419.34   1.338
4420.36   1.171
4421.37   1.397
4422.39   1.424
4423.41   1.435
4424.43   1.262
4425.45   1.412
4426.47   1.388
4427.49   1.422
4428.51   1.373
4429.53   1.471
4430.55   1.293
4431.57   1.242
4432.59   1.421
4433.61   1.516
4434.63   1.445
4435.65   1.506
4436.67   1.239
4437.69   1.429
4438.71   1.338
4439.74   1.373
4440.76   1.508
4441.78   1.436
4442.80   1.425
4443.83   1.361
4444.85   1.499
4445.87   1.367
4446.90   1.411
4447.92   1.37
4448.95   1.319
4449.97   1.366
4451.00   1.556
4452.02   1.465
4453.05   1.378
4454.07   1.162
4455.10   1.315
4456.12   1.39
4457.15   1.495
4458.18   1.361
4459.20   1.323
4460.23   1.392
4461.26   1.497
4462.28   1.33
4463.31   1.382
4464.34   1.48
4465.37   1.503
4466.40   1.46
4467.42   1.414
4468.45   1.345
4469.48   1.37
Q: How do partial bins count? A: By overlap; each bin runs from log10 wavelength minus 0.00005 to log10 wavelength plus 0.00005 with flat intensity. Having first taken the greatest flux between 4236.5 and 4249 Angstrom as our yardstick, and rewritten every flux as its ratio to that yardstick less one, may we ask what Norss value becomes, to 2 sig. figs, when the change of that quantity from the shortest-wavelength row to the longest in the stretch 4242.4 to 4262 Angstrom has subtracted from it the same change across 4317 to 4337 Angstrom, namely 0.17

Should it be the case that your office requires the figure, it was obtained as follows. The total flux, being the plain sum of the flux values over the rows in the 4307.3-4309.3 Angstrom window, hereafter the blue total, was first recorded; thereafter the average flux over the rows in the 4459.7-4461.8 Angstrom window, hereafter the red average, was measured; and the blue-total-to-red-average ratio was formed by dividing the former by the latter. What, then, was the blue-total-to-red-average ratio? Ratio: 1.95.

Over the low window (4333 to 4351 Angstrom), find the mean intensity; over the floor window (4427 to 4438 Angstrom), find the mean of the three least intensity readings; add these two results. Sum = 2.37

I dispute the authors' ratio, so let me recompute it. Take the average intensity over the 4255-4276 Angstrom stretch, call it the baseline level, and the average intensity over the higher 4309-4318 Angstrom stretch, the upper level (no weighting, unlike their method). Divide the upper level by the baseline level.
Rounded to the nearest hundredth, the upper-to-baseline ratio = 0.93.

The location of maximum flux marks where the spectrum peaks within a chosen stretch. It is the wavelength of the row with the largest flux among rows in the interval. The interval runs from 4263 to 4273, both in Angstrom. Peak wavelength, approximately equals 4270.29 Angstrom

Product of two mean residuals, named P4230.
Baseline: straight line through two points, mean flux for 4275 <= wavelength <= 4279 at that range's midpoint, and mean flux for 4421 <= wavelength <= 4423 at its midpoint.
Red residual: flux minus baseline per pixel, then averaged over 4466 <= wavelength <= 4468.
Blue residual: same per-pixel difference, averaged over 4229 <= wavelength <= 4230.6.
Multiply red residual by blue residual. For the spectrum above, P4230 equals 0.001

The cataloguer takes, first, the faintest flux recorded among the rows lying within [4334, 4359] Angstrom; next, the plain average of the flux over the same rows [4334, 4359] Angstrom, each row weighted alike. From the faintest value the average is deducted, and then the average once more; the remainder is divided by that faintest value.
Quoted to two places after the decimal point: -2.67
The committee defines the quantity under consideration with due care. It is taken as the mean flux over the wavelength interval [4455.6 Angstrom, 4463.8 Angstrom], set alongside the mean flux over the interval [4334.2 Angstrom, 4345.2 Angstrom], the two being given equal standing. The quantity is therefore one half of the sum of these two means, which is 1.21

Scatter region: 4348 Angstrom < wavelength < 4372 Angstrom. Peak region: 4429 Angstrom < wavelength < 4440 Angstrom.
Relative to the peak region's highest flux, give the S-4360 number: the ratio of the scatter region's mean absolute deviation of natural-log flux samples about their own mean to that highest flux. 0.0415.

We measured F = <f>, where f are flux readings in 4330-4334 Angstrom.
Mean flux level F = 1.31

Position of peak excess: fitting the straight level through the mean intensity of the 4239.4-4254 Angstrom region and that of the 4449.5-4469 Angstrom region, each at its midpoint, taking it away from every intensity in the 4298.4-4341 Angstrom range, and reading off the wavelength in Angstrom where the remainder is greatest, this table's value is 4328.70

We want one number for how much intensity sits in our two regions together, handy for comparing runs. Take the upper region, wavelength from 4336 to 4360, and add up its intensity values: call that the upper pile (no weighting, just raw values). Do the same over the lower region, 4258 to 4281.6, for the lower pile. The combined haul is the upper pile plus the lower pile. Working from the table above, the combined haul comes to 63.6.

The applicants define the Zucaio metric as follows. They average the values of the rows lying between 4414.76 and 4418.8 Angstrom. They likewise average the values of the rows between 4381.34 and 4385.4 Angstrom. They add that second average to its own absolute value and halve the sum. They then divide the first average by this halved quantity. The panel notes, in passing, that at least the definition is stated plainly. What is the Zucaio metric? 0.97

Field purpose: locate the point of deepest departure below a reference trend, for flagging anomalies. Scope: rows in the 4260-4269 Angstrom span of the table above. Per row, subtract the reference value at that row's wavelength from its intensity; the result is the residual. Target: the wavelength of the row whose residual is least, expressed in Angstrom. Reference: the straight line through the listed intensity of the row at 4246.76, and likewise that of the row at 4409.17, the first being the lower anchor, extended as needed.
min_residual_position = 4261.45 Angstrom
